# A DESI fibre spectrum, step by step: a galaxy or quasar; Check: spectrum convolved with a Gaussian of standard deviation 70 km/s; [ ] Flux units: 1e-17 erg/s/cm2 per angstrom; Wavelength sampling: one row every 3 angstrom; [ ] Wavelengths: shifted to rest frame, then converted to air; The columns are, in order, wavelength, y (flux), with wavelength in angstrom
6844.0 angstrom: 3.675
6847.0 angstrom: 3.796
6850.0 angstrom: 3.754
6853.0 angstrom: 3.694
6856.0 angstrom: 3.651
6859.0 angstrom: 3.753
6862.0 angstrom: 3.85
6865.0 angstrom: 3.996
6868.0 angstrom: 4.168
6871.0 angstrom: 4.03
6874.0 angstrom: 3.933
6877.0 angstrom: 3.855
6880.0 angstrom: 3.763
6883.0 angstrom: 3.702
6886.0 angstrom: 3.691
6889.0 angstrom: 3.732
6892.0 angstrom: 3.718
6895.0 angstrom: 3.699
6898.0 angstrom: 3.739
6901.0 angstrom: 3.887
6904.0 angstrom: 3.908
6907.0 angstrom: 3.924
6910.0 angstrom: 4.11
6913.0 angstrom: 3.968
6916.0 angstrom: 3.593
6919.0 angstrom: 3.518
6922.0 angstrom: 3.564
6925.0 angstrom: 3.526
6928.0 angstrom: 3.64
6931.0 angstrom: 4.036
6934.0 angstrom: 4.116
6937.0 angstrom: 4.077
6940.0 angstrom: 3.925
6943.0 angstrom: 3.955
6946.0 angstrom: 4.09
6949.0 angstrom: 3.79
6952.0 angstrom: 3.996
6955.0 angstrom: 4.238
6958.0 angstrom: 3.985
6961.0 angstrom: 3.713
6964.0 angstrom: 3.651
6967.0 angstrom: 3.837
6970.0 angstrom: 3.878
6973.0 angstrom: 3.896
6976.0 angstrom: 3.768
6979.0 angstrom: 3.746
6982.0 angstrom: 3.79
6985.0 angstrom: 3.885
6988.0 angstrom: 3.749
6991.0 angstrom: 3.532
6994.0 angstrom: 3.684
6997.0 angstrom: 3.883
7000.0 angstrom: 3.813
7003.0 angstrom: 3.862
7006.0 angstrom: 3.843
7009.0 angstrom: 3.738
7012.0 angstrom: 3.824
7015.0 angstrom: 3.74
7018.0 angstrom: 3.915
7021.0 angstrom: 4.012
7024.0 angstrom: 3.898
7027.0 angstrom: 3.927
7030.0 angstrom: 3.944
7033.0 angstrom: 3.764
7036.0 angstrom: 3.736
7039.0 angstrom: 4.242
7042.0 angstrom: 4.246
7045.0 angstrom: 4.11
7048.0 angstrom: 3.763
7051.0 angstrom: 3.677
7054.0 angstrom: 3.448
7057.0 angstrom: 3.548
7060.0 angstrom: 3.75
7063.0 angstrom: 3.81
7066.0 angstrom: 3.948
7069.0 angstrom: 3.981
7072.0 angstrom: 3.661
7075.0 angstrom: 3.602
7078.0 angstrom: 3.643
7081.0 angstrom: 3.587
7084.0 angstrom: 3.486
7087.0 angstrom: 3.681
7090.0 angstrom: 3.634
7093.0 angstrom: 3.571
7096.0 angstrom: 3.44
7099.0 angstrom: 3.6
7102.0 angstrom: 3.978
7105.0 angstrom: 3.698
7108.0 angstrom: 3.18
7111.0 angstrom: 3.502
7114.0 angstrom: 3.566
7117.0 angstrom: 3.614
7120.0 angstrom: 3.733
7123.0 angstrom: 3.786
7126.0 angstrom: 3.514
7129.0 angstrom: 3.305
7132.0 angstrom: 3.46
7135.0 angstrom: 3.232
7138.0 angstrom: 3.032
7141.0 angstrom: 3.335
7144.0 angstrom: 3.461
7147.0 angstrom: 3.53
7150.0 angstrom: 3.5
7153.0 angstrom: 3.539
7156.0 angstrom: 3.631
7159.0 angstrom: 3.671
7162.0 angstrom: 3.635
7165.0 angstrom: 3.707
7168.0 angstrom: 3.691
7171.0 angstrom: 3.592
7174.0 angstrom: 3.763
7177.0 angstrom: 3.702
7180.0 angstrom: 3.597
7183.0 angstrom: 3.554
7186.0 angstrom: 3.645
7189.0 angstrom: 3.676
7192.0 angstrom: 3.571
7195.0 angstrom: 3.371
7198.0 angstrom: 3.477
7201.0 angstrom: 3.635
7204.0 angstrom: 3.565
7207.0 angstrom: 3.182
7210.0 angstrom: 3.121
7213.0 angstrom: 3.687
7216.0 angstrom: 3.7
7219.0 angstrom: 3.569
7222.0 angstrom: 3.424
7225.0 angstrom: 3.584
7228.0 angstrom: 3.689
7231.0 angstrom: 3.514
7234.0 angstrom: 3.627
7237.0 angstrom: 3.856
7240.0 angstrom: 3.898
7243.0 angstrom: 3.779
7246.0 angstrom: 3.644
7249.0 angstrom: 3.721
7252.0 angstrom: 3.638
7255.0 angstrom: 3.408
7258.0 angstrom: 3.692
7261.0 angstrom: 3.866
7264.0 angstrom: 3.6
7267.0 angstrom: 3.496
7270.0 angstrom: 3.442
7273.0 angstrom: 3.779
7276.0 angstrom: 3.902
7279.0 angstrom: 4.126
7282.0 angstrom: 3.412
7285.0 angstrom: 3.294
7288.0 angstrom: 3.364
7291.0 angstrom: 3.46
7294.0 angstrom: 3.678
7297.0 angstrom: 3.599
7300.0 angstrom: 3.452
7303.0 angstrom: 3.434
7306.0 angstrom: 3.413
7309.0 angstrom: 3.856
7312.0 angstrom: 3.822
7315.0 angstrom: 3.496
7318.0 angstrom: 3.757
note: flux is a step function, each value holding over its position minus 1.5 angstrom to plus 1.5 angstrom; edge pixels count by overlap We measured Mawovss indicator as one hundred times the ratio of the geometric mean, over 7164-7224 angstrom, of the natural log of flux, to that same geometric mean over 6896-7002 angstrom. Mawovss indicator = 94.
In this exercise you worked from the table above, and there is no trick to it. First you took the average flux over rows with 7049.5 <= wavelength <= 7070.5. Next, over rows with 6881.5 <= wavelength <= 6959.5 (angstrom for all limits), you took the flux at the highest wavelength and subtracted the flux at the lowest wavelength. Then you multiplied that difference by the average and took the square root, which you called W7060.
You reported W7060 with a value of 1.03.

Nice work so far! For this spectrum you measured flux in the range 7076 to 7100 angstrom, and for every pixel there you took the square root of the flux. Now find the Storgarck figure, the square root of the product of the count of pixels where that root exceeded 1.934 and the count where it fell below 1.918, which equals 0.0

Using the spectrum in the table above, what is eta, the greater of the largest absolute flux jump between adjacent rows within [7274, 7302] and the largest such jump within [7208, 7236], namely 0.71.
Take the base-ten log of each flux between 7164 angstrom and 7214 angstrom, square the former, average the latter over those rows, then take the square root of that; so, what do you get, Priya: 0.551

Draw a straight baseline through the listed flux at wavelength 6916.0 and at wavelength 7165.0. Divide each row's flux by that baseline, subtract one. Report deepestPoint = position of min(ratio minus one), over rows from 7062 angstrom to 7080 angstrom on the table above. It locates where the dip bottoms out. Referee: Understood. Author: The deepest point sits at 7075.0 angstrom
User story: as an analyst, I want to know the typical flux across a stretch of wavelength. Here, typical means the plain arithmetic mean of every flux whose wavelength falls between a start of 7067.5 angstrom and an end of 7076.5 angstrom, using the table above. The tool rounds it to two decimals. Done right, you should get 3.75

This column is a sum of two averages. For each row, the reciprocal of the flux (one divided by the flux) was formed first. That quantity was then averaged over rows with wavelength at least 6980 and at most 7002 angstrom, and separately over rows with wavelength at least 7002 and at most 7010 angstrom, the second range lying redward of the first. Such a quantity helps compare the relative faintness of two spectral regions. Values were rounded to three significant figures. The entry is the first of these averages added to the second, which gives 0.528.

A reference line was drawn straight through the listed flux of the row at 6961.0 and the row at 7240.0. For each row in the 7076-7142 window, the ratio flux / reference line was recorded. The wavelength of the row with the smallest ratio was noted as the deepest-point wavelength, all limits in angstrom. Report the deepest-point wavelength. 7138.0 angstrom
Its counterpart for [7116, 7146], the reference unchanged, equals 7138.0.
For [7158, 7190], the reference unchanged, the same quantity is 7183.0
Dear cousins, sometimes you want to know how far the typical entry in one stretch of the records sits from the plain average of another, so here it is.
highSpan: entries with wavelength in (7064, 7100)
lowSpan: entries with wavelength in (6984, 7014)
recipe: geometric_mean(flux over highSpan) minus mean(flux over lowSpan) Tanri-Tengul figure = -0.13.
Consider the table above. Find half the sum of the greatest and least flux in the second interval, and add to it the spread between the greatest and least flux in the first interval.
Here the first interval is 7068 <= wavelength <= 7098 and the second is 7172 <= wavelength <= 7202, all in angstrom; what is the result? 4.1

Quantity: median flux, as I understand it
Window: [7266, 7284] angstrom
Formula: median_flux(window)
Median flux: 3.64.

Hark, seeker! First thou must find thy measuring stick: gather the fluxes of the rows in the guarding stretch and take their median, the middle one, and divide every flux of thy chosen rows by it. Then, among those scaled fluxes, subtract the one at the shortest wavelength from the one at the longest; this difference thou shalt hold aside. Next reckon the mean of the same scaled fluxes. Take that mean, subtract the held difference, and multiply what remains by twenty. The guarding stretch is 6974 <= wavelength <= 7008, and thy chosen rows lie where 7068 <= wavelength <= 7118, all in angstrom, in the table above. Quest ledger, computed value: 21.0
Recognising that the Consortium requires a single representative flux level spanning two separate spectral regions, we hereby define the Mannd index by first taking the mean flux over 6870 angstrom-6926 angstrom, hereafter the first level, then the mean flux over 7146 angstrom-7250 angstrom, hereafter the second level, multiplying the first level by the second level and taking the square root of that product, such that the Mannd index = 3.69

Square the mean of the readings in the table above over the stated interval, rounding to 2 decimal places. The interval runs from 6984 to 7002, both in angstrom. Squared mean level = 14.12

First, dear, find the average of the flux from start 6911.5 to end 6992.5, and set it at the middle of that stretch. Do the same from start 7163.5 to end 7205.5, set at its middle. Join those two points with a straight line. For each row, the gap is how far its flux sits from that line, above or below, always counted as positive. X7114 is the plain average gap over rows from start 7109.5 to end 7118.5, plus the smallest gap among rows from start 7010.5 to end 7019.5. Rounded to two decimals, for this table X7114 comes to 0.15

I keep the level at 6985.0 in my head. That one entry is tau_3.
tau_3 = 3.885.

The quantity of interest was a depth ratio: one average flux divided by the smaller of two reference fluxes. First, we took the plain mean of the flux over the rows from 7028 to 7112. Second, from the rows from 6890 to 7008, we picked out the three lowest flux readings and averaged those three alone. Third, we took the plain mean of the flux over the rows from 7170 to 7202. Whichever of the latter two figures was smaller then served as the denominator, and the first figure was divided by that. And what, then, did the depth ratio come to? 1.06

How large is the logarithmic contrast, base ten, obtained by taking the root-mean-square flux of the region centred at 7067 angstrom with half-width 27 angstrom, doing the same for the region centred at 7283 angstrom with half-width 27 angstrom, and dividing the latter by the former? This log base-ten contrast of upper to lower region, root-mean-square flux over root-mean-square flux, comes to -0.015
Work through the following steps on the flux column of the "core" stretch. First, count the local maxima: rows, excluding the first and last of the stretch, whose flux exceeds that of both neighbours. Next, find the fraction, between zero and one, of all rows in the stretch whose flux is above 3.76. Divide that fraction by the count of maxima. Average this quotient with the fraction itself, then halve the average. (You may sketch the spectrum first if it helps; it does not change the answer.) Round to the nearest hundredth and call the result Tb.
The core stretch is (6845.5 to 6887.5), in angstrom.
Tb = 0.29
